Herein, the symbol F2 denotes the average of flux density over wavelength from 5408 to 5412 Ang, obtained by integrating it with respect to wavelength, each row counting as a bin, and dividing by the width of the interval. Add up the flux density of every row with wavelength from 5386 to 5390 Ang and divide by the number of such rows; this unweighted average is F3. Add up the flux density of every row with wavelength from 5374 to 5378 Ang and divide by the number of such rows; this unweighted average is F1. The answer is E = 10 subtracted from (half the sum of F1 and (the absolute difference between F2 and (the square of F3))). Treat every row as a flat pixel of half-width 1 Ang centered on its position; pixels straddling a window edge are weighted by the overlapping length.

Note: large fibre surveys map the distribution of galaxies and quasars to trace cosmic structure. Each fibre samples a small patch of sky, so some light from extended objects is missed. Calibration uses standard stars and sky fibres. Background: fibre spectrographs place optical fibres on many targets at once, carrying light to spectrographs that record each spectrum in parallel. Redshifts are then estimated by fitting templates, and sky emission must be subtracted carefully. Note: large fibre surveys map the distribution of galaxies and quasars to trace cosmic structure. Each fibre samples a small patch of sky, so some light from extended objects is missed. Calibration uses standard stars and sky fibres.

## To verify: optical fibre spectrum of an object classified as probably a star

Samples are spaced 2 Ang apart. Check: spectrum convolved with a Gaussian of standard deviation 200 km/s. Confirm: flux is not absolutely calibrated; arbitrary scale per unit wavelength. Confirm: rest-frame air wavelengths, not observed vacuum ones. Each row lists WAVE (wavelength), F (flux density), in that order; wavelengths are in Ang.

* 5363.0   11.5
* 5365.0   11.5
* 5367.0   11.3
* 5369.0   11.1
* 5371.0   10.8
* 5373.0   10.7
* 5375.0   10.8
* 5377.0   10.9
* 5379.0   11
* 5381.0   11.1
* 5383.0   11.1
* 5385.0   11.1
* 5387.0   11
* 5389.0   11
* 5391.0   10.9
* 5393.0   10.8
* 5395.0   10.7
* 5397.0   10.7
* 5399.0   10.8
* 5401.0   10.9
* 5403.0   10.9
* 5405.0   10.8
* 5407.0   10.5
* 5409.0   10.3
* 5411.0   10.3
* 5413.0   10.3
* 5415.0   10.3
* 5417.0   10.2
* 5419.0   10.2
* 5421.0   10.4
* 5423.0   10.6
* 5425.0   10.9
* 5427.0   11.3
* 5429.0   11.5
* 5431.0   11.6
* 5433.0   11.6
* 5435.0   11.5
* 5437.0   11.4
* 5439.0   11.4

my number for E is 51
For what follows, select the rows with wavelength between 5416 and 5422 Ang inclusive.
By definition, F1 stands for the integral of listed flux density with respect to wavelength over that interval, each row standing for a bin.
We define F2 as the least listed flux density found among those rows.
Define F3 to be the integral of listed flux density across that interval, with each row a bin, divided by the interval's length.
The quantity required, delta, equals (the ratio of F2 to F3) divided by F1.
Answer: 0.016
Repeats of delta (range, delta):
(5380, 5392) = 0.007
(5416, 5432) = 0.005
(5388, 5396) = 0.011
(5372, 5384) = 0.007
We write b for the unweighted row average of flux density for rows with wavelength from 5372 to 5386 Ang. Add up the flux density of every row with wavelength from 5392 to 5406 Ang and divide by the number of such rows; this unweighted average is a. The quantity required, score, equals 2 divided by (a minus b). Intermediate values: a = 10.8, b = 11.0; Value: -13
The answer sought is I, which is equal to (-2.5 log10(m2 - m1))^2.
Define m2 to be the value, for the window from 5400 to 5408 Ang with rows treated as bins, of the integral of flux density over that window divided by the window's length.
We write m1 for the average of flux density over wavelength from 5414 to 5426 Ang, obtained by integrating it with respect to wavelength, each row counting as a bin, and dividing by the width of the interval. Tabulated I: 1.4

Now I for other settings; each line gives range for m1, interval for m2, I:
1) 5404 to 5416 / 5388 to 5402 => 0.9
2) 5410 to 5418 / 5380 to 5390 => 0.1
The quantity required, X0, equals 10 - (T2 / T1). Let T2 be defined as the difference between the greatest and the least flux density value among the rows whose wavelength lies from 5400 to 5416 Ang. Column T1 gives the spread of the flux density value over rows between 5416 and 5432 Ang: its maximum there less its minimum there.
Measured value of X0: 9.6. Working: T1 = 1.40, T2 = 0.6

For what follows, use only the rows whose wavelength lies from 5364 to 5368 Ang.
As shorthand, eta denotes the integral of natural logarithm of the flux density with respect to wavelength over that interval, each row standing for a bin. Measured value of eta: 9.73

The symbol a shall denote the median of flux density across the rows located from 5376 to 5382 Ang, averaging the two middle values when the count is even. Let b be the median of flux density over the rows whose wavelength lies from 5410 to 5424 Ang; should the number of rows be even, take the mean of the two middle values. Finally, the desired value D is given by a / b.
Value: 1.07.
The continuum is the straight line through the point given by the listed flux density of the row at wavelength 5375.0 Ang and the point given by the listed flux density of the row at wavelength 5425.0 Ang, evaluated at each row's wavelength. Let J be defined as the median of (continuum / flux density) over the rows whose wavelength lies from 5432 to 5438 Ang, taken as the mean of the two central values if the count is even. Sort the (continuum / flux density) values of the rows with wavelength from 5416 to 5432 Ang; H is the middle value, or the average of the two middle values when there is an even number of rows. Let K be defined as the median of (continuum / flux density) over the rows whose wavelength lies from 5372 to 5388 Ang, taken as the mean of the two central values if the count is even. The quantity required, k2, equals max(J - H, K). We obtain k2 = 0.98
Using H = 1.01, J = 0.95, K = 0.98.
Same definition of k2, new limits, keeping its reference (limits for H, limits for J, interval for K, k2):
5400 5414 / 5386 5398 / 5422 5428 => 1.00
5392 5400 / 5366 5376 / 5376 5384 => 0.98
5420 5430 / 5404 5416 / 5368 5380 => 1.00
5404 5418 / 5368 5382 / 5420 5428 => 1.01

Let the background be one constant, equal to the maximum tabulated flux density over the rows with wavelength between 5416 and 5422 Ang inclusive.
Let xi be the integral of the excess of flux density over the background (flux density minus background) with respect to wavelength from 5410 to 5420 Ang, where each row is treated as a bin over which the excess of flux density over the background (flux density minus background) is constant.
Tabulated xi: -1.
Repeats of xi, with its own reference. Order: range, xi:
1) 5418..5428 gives 3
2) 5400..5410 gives 3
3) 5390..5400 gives 4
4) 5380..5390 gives 7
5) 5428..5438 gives 11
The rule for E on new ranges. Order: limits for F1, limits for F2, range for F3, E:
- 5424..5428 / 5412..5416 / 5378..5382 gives 51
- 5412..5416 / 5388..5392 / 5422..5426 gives 47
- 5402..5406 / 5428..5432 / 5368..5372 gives 50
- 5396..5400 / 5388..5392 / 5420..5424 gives 45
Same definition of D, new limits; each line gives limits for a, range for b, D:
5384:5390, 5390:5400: 1.02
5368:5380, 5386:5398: 1.00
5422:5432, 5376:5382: 1.03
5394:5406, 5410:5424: 1.05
